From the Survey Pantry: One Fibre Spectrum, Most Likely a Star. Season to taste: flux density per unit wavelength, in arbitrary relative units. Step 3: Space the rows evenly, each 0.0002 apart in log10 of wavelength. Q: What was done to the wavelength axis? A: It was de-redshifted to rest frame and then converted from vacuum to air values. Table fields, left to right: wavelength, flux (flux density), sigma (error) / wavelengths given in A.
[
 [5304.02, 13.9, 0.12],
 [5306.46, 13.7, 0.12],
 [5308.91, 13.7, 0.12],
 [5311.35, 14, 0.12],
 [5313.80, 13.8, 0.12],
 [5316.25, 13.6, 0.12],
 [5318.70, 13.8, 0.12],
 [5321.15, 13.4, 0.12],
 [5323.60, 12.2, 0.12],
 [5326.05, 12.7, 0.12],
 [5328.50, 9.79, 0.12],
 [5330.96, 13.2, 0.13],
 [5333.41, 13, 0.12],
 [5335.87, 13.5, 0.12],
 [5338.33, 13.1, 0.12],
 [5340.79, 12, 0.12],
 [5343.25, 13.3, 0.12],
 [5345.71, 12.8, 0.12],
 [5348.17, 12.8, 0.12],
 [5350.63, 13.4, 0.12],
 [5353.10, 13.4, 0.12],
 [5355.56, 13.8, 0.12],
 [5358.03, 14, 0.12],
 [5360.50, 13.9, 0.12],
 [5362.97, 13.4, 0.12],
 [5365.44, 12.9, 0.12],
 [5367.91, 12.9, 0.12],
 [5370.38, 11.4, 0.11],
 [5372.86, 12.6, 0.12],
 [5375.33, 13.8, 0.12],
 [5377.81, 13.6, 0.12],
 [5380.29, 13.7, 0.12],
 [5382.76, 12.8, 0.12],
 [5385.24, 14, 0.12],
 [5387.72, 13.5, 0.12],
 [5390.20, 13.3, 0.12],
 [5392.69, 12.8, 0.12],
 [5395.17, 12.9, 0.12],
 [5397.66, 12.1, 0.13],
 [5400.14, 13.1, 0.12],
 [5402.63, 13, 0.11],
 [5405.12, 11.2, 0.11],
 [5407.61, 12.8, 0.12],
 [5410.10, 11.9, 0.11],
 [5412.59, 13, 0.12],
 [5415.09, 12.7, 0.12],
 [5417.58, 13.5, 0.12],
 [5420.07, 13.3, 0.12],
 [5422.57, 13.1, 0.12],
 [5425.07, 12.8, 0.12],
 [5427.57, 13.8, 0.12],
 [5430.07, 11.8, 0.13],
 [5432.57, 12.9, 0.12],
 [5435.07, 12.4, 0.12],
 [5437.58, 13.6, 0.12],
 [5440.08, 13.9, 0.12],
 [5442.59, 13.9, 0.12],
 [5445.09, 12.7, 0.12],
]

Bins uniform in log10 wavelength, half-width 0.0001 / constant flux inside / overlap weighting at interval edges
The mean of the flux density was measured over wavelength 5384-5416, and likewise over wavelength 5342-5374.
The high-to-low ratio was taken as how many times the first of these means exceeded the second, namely 0.97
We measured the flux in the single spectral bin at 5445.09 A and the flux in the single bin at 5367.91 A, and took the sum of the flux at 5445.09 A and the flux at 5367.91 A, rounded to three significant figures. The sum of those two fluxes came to 25.6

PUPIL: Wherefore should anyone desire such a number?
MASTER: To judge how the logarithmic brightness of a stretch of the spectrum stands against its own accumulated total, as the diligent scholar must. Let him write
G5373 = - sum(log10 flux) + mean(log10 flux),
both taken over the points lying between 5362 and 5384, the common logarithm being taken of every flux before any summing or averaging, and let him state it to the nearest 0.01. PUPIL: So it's -8.91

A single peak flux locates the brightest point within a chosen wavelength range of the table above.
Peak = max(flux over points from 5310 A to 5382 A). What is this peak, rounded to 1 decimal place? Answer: 14.0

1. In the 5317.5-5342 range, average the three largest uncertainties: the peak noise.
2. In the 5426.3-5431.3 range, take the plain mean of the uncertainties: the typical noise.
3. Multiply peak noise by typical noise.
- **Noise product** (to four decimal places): 0.0154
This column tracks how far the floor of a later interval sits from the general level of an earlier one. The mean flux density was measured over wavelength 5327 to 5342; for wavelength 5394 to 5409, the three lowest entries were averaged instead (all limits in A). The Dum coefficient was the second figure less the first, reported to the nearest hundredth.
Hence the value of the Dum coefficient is -0.40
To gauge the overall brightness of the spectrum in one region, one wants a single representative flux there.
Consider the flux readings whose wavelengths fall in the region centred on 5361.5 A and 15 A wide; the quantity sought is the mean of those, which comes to 13.5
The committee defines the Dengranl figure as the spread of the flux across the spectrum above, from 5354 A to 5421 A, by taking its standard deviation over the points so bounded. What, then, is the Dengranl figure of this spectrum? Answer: 0.7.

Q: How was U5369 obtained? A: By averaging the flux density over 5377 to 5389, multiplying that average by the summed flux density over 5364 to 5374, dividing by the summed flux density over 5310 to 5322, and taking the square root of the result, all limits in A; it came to 3.1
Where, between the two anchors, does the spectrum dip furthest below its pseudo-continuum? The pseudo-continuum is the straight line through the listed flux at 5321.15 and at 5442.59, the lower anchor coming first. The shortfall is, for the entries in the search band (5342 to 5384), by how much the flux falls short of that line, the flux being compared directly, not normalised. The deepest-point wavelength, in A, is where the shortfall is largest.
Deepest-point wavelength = 5370.38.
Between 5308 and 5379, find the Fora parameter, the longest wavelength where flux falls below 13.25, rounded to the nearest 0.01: 5372.86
